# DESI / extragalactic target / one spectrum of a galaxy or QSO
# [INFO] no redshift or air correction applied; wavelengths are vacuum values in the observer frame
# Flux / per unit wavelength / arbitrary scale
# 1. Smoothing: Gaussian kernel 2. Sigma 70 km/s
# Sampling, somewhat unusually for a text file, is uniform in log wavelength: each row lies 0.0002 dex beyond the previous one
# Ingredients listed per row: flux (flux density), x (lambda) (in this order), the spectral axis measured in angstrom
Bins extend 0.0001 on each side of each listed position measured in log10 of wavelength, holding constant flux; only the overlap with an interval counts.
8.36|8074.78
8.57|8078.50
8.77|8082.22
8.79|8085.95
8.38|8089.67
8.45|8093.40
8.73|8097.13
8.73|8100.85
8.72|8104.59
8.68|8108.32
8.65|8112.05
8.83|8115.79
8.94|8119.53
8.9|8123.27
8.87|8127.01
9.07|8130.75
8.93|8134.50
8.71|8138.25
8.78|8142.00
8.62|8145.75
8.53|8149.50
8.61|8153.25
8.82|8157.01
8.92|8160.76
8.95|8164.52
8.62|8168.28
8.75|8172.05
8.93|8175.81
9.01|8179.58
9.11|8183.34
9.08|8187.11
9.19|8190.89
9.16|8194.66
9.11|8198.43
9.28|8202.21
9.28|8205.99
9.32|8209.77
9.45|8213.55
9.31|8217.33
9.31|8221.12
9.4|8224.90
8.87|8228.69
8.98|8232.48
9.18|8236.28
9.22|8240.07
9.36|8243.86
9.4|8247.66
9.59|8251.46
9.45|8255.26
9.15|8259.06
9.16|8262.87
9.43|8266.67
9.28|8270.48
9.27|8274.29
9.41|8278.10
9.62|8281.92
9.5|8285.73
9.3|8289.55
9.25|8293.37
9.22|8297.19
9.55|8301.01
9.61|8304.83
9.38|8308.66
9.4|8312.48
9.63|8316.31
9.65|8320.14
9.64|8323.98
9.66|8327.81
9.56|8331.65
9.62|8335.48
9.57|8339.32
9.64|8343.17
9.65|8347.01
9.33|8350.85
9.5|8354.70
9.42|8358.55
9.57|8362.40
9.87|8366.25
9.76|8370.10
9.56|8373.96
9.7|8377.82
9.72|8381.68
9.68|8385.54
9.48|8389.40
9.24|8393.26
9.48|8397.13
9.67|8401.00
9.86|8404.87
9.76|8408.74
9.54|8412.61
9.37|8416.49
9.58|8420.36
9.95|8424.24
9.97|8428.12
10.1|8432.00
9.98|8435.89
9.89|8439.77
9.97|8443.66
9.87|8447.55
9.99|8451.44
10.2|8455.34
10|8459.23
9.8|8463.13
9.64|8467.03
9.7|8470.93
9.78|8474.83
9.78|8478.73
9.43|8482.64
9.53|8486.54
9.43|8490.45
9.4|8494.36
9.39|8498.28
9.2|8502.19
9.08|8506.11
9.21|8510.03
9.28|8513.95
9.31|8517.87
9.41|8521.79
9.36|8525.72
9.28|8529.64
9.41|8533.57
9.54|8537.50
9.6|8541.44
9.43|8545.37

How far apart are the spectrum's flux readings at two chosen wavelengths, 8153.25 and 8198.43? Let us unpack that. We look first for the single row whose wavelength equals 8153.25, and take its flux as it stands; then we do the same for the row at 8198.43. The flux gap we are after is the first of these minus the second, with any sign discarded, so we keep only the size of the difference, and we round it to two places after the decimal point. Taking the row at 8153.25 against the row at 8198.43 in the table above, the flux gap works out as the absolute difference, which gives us 0.50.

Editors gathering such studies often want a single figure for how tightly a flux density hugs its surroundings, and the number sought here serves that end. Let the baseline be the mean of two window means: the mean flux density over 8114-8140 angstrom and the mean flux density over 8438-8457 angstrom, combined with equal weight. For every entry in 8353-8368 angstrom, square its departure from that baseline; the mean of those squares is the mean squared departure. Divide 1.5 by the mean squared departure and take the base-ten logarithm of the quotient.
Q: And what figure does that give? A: 1.5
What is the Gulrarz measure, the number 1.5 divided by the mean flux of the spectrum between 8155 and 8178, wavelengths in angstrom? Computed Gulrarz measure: 0.170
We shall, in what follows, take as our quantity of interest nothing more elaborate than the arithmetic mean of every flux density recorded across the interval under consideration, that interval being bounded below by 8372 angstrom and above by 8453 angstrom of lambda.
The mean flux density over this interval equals 9.73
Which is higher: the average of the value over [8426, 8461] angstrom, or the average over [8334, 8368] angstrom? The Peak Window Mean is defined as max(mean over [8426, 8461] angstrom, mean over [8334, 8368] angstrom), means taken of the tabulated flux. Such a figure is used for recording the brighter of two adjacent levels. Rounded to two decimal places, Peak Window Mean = 10.00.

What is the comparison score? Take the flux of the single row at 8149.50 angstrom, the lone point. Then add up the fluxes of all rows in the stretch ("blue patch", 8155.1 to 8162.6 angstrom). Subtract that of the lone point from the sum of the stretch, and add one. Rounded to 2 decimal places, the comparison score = 10.21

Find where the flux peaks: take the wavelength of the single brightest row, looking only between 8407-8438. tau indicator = 8432.00 angstrom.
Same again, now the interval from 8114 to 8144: 8130.75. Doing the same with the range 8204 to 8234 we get 8213.55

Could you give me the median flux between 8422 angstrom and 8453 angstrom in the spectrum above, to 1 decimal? 10.0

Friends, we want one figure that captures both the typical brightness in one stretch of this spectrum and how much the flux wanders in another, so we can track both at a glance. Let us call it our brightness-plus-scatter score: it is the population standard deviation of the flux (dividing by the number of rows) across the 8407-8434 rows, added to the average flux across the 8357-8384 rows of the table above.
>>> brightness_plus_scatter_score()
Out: 9.9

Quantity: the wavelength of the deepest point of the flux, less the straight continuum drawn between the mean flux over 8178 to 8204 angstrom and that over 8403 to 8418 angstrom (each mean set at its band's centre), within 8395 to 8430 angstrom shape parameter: 8416.49 angstrom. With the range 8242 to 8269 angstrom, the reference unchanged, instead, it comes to 8259.06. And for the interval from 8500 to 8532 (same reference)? 8506.11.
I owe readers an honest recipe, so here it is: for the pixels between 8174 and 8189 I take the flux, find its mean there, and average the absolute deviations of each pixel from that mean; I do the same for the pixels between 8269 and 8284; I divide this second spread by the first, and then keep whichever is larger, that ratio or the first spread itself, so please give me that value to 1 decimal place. 1.9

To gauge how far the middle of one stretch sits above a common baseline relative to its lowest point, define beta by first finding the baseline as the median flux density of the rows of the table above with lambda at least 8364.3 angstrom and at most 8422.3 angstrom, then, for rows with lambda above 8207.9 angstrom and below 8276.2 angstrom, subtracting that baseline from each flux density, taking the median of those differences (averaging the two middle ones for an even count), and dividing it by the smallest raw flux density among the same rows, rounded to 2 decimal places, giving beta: -0.04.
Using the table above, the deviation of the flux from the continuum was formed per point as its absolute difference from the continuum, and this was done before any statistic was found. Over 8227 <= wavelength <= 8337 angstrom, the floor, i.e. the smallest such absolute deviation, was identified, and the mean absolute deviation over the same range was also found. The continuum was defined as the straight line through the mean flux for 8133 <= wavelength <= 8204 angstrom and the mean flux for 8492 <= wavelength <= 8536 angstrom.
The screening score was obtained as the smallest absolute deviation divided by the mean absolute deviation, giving 0.0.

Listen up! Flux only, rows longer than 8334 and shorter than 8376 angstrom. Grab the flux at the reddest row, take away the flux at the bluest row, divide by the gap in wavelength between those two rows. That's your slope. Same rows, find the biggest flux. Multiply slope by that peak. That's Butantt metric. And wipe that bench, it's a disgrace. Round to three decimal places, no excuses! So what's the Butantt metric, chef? -0.015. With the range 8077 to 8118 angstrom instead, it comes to 0.062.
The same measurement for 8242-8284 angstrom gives 0.066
